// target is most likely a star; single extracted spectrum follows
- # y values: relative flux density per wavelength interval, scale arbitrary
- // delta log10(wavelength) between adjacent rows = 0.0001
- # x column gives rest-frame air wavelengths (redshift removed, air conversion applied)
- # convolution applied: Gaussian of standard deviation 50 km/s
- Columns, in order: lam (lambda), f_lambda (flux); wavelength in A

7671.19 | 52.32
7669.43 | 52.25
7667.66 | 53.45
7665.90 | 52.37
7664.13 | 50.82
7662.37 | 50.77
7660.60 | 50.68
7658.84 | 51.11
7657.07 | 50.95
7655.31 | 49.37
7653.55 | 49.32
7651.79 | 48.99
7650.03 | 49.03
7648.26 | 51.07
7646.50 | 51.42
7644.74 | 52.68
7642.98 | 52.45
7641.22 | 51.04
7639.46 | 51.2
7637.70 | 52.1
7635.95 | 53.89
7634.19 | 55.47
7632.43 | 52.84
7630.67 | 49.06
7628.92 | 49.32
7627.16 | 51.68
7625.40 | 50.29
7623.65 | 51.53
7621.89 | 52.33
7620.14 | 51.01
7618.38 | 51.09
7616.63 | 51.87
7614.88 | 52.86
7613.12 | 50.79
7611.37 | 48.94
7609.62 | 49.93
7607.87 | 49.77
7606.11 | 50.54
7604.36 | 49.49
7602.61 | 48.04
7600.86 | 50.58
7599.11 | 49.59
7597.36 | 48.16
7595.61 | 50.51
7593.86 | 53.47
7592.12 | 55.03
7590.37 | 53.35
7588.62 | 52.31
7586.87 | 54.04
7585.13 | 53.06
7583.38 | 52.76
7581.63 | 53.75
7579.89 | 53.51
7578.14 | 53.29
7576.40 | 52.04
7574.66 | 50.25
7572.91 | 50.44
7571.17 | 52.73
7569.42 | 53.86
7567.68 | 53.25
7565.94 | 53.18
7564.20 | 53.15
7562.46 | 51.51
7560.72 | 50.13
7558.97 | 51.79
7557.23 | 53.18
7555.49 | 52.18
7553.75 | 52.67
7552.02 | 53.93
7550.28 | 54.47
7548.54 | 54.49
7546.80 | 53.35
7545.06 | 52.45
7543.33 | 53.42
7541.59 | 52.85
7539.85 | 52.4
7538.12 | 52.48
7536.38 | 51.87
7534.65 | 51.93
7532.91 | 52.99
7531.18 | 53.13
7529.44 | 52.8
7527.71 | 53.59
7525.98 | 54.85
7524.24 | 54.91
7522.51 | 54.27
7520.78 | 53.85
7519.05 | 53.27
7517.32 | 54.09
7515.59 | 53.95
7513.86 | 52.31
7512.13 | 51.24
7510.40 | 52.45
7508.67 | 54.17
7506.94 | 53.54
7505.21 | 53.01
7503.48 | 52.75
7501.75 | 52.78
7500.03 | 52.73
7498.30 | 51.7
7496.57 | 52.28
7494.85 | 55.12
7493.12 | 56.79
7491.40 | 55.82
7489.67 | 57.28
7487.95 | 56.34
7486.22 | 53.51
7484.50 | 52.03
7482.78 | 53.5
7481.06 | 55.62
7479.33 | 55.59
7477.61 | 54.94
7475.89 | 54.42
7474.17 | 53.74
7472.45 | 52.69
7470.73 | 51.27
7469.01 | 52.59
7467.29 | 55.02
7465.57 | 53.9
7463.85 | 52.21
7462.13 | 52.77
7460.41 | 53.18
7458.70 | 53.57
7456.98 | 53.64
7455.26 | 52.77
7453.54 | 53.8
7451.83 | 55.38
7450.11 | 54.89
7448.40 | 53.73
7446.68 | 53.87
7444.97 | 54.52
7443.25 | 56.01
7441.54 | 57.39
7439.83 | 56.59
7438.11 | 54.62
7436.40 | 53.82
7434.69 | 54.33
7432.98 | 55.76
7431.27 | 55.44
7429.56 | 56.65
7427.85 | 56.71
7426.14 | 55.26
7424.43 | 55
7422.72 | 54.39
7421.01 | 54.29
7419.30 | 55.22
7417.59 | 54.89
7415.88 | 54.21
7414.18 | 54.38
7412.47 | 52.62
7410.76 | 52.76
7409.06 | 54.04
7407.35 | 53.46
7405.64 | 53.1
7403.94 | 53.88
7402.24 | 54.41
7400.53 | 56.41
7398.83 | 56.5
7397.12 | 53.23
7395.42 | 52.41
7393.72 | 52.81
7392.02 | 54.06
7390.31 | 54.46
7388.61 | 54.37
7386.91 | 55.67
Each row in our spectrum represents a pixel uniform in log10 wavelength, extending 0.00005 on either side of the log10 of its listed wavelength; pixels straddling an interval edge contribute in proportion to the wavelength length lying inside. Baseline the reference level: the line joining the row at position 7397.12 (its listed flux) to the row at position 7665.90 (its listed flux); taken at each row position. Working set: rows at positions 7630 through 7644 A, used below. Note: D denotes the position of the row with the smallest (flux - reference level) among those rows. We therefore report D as 7630.67 A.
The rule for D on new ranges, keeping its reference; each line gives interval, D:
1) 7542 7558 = 7555.49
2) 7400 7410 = 7405.64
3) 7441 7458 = 7455.26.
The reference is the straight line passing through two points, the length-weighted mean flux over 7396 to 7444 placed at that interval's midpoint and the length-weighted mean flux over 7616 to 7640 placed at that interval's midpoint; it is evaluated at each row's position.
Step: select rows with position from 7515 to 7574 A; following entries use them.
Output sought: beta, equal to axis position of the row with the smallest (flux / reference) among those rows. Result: 7560.72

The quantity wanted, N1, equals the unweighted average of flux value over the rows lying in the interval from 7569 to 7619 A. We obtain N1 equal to 51.6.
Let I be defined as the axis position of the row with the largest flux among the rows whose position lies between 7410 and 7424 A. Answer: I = 7419.30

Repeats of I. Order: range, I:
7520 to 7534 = 7524.24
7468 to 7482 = 7481.06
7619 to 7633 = 7632.43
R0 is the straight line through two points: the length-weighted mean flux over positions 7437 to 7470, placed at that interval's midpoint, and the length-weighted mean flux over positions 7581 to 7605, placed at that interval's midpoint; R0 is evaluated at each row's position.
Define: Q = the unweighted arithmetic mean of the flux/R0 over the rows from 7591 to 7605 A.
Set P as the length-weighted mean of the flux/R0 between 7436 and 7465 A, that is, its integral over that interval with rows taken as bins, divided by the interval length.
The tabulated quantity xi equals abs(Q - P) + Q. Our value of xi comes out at 1.00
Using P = 1.00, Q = 0.980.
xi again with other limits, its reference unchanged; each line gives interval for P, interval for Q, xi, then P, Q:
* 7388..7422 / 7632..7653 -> 1.06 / 0.98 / 1.020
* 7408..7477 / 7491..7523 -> 1.01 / 1.00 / 1.004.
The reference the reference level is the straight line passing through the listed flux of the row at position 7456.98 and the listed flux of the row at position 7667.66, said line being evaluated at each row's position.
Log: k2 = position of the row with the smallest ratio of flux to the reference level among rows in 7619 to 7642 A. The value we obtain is 7630.67 A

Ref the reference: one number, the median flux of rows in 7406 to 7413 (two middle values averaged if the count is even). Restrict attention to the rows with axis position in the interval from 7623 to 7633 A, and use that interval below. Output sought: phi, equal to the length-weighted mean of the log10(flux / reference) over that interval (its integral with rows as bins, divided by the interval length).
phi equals -0.02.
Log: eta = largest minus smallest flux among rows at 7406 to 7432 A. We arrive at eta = 4.1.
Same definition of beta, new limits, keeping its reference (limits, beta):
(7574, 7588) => 7574.66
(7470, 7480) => 7470.73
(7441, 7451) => 7448.40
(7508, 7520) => 7512.13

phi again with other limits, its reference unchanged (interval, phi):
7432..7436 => 0.01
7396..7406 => 0.01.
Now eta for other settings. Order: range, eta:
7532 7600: 6.9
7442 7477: 4.7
